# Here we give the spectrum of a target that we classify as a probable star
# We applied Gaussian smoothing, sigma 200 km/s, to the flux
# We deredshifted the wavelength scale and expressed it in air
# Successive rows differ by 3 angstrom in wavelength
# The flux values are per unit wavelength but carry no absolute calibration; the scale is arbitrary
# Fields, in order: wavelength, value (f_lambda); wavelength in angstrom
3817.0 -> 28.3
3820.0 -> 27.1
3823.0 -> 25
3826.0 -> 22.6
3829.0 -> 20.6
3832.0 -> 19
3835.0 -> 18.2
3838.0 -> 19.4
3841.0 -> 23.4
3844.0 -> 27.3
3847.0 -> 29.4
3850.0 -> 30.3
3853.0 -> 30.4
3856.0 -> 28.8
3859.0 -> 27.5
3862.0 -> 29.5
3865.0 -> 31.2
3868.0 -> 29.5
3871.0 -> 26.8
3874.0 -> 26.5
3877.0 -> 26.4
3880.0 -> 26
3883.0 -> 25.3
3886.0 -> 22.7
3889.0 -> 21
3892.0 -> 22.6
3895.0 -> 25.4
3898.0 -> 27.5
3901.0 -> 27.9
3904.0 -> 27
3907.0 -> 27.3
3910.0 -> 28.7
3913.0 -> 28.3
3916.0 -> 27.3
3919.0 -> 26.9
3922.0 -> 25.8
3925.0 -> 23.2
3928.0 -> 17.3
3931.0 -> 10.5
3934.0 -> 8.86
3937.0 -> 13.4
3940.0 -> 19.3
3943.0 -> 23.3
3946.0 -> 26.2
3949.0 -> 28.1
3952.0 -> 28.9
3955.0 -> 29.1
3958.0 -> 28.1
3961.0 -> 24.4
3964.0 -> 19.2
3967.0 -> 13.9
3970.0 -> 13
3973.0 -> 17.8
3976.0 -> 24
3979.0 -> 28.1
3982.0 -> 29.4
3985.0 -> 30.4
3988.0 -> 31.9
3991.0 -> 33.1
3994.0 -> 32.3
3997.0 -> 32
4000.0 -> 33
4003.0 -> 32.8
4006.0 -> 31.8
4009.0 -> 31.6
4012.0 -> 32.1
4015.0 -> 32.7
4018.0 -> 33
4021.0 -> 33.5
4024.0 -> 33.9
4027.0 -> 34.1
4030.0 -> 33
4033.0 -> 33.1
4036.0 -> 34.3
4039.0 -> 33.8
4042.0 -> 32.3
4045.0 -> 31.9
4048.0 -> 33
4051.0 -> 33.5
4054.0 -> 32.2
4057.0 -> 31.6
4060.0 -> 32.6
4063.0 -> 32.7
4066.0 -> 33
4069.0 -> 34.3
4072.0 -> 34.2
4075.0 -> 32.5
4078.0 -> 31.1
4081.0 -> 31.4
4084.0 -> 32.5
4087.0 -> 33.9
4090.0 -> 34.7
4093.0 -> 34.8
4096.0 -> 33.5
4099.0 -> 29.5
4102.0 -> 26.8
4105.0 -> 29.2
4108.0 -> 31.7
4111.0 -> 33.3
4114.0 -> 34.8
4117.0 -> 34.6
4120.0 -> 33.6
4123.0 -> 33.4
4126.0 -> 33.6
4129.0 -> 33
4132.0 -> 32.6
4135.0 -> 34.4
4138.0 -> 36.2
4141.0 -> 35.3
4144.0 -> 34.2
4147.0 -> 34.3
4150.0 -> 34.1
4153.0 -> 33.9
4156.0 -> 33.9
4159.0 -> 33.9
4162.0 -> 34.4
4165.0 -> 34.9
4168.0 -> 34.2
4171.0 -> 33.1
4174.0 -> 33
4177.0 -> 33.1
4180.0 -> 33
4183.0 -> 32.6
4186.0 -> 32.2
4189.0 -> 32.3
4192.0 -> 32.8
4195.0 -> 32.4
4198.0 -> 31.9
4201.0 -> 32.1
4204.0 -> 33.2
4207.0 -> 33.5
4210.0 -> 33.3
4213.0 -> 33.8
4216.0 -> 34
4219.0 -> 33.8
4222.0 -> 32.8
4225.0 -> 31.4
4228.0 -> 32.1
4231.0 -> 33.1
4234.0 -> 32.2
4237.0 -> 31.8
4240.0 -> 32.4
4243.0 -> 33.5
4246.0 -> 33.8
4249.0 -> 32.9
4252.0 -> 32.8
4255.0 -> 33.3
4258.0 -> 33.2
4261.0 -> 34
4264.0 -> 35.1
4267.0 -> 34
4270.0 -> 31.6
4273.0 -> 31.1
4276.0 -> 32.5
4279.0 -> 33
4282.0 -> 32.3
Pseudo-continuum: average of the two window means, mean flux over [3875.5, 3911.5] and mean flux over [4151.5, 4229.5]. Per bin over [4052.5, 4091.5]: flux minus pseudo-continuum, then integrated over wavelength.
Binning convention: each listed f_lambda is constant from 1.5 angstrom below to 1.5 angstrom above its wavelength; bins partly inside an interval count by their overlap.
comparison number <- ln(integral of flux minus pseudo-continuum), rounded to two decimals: 4.90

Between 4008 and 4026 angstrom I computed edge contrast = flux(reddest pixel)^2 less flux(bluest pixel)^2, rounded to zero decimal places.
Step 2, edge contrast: 151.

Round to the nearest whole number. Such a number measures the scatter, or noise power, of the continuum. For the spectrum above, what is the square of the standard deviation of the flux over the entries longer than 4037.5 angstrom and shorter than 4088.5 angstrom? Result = 1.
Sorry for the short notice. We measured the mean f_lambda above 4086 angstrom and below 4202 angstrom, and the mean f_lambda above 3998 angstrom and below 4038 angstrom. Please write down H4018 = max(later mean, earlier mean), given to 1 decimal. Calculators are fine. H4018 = 33.2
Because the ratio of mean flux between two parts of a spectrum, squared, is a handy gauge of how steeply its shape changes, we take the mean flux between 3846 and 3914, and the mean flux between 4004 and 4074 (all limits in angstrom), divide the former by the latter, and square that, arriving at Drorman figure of 0.68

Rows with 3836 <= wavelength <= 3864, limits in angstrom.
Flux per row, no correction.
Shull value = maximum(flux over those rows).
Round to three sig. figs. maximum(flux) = 30.4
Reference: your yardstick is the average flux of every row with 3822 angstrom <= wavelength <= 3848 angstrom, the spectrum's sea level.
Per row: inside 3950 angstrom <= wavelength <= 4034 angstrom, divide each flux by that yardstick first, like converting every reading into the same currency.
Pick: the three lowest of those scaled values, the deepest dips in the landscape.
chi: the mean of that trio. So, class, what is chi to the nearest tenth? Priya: 0.7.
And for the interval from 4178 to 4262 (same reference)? 1.4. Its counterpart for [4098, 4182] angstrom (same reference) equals 1.3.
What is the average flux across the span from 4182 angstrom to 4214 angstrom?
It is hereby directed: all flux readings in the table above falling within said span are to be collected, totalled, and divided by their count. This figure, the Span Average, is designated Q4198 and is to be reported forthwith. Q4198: 32.7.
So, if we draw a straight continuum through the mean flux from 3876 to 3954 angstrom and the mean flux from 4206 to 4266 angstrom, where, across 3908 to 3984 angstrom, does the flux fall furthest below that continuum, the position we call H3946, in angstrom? 3934.0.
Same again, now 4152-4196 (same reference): 4195.0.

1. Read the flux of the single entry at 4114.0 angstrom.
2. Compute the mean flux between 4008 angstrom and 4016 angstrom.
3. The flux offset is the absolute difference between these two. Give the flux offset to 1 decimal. 2.7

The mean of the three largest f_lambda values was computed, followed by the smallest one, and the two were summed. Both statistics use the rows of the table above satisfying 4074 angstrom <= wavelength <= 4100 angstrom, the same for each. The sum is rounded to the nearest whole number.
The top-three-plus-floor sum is 64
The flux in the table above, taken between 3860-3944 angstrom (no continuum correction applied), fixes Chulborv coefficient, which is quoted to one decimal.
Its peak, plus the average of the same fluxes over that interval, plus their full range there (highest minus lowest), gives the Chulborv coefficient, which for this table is 77.7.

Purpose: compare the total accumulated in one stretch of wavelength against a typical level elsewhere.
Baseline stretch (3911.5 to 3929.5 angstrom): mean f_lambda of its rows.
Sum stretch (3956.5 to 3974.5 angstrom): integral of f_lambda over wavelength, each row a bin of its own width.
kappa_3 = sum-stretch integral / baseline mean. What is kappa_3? 14.1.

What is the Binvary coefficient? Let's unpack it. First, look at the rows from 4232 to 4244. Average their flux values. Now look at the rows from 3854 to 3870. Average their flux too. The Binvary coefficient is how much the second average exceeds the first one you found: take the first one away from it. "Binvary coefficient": -3.2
